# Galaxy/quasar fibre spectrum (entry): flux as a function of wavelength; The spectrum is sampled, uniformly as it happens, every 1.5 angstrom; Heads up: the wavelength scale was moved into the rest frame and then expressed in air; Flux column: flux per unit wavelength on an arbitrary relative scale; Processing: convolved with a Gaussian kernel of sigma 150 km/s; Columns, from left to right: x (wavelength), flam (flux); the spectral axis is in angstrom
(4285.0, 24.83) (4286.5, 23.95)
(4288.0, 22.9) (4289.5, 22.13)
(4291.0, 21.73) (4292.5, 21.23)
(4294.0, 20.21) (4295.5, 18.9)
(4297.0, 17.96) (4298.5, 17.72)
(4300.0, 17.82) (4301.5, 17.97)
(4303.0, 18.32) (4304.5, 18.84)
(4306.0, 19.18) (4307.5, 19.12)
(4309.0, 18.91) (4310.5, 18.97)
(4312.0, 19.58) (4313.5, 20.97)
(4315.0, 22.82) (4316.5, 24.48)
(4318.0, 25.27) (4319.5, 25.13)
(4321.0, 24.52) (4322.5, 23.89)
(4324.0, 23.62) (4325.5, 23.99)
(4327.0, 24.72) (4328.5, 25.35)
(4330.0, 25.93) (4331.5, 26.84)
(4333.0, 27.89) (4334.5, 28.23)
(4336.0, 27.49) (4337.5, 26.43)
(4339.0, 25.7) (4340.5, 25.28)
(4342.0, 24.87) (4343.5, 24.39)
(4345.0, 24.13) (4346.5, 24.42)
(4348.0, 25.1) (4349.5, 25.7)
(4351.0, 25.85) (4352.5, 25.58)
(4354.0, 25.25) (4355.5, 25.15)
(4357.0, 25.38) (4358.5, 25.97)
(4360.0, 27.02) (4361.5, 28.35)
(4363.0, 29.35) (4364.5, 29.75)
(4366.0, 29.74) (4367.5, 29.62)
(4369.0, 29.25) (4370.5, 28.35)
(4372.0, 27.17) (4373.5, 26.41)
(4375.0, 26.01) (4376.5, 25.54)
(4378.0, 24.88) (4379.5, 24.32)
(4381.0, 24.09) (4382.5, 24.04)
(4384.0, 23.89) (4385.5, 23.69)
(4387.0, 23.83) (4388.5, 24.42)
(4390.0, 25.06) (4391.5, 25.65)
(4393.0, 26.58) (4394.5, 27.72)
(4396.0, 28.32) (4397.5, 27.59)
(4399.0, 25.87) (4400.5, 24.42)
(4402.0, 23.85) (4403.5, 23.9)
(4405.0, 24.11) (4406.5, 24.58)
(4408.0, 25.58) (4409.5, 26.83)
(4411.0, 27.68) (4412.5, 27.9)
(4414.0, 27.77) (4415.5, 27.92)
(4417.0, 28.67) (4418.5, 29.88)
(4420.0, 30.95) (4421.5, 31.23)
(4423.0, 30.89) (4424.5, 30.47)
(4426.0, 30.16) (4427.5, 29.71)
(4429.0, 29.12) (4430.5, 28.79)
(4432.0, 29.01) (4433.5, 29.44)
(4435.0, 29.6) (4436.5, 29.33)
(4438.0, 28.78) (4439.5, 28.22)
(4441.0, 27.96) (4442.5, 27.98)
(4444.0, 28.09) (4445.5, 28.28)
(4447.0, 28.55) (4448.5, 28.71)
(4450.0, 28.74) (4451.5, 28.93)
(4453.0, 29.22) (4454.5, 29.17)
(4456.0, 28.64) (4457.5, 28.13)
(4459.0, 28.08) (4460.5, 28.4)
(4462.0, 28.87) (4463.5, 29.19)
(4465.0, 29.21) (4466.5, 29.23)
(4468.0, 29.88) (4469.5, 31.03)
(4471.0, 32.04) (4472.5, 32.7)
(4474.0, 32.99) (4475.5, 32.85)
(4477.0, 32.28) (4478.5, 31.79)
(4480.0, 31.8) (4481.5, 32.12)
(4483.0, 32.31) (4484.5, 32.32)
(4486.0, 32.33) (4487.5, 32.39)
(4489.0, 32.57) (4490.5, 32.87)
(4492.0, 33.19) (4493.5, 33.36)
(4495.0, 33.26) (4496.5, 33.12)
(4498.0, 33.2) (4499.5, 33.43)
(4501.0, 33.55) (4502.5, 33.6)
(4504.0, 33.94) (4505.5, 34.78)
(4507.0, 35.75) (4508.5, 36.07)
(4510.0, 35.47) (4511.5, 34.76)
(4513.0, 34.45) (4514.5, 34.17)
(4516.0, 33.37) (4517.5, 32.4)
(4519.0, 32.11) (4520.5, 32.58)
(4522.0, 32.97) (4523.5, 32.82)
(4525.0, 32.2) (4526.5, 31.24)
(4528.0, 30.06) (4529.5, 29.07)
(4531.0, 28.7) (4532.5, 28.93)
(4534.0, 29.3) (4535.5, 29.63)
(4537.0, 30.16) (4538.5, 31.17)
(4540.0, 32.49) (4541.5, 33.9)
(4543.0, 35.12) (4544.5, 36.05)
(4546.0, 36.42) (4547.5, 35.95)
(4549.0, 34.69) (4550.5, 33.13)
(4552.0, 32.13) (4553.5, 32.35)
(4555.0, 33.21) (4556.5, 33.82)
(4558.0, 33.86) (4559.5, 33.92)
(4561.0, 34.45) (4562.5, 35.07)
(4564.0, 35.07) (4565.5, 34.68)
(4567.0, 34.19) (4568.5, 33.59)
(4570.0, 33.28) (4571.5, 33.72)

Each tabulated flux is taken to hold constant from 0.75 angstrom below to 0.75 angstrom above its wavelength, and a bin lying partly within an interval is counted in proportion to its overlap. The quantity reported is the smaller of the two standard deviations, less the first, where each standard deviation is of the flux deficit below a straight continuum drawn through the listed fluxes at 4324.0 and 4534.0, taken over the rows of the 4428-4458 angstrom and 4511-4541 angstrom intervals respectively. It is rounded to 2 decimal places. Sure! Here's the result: 0.00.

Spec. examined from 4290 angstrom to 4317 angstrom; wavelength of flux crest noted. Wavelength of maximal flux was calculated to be 4316.5 angstrom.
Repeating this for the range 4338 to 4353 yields 4351.0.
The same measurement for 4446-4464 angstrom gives 4453.0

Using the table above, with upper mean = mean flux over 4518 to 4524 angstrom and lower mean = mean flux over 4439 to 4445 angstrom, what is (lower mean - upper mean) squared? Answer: 21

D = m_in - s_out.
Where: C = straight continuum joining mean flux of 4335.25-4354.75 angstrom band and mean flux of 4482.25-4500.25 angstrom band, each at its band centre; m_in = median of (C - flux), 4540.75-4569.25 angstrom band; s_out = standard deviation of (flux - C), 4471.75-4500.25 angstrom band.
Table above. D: 1.6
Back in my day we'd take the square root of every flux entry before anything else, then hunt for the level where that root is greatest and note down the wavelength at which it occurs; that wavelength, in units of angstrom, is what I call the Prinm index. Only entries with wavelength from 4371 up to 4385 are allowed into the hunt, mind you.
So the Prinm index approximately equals 4372.0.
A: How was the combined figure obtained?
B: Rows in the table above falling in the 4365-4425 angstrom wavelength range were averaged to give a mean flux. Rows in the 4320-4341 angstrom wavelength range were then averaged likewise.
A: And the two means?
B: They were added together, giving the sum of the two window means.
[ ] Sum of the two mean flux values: 52.4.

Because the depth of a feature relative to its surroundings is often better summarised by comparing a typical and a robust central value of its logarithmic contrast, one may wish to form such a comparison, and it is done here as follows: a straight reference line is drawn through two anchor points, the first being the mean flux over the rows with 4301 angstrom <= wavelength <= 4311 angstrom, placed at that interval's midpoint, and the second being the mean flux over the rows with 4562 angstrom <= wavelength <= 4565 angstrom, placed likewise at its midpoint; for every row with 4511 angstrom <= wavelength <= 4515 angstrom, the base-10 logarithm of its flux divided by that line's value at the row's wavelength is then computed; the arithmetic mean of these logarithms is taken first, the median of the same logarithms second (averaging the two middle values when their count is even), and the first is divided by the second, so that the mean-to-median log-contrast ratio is 1.00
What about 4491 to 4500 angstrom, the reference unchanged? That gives 1.01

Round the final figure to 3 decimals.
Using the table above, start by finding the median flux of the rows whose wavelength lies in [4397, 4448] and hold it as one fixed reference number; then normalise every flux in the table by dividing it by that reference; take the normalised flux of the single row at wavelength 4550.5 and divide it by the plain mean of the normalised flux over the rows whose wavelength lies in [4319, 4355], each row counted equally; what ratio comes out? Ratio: 1.303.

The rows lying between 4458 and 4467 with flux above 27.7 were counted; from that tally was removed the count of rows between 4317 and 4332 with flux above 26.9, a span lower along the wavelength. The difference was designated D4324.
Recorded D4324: 6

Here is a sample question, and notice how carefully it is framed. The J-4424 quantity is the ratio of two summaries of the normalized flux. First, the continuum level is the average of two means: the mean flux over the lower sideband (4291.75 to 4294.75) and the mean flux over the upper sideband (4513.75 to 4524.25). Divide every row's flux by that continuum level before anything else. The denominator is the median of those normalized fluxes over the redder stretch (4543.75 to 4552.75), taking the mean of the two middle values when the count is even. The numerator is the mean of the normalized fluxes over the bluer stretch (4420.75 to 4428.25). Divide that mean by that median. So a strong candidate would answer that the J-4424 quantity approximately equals 0.86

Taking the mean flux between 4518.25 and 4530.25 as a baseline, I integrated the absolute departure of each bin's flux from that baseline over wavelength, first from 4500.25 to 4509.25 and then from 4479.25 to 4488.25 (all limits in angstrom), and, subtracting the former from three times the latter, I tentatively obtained -11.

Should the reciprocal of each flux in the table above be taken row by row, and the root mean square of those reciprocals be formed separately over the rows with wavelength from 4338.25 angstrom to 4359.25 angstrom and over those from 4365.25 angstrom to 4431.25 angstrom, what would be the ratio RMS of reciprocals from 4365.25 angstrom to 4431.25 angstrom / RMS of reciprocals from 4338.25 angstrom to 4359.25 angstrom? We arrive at 0.94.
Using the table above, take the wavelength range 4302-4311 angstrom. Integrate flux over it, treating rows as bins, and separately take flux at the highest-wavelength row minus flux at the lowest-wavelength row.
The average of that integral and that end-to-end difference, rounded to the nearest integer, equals 85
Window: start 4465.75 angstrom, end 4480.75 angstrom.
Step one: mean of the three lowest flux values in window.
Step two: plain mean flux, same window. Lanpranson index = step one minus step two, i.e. -1.6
